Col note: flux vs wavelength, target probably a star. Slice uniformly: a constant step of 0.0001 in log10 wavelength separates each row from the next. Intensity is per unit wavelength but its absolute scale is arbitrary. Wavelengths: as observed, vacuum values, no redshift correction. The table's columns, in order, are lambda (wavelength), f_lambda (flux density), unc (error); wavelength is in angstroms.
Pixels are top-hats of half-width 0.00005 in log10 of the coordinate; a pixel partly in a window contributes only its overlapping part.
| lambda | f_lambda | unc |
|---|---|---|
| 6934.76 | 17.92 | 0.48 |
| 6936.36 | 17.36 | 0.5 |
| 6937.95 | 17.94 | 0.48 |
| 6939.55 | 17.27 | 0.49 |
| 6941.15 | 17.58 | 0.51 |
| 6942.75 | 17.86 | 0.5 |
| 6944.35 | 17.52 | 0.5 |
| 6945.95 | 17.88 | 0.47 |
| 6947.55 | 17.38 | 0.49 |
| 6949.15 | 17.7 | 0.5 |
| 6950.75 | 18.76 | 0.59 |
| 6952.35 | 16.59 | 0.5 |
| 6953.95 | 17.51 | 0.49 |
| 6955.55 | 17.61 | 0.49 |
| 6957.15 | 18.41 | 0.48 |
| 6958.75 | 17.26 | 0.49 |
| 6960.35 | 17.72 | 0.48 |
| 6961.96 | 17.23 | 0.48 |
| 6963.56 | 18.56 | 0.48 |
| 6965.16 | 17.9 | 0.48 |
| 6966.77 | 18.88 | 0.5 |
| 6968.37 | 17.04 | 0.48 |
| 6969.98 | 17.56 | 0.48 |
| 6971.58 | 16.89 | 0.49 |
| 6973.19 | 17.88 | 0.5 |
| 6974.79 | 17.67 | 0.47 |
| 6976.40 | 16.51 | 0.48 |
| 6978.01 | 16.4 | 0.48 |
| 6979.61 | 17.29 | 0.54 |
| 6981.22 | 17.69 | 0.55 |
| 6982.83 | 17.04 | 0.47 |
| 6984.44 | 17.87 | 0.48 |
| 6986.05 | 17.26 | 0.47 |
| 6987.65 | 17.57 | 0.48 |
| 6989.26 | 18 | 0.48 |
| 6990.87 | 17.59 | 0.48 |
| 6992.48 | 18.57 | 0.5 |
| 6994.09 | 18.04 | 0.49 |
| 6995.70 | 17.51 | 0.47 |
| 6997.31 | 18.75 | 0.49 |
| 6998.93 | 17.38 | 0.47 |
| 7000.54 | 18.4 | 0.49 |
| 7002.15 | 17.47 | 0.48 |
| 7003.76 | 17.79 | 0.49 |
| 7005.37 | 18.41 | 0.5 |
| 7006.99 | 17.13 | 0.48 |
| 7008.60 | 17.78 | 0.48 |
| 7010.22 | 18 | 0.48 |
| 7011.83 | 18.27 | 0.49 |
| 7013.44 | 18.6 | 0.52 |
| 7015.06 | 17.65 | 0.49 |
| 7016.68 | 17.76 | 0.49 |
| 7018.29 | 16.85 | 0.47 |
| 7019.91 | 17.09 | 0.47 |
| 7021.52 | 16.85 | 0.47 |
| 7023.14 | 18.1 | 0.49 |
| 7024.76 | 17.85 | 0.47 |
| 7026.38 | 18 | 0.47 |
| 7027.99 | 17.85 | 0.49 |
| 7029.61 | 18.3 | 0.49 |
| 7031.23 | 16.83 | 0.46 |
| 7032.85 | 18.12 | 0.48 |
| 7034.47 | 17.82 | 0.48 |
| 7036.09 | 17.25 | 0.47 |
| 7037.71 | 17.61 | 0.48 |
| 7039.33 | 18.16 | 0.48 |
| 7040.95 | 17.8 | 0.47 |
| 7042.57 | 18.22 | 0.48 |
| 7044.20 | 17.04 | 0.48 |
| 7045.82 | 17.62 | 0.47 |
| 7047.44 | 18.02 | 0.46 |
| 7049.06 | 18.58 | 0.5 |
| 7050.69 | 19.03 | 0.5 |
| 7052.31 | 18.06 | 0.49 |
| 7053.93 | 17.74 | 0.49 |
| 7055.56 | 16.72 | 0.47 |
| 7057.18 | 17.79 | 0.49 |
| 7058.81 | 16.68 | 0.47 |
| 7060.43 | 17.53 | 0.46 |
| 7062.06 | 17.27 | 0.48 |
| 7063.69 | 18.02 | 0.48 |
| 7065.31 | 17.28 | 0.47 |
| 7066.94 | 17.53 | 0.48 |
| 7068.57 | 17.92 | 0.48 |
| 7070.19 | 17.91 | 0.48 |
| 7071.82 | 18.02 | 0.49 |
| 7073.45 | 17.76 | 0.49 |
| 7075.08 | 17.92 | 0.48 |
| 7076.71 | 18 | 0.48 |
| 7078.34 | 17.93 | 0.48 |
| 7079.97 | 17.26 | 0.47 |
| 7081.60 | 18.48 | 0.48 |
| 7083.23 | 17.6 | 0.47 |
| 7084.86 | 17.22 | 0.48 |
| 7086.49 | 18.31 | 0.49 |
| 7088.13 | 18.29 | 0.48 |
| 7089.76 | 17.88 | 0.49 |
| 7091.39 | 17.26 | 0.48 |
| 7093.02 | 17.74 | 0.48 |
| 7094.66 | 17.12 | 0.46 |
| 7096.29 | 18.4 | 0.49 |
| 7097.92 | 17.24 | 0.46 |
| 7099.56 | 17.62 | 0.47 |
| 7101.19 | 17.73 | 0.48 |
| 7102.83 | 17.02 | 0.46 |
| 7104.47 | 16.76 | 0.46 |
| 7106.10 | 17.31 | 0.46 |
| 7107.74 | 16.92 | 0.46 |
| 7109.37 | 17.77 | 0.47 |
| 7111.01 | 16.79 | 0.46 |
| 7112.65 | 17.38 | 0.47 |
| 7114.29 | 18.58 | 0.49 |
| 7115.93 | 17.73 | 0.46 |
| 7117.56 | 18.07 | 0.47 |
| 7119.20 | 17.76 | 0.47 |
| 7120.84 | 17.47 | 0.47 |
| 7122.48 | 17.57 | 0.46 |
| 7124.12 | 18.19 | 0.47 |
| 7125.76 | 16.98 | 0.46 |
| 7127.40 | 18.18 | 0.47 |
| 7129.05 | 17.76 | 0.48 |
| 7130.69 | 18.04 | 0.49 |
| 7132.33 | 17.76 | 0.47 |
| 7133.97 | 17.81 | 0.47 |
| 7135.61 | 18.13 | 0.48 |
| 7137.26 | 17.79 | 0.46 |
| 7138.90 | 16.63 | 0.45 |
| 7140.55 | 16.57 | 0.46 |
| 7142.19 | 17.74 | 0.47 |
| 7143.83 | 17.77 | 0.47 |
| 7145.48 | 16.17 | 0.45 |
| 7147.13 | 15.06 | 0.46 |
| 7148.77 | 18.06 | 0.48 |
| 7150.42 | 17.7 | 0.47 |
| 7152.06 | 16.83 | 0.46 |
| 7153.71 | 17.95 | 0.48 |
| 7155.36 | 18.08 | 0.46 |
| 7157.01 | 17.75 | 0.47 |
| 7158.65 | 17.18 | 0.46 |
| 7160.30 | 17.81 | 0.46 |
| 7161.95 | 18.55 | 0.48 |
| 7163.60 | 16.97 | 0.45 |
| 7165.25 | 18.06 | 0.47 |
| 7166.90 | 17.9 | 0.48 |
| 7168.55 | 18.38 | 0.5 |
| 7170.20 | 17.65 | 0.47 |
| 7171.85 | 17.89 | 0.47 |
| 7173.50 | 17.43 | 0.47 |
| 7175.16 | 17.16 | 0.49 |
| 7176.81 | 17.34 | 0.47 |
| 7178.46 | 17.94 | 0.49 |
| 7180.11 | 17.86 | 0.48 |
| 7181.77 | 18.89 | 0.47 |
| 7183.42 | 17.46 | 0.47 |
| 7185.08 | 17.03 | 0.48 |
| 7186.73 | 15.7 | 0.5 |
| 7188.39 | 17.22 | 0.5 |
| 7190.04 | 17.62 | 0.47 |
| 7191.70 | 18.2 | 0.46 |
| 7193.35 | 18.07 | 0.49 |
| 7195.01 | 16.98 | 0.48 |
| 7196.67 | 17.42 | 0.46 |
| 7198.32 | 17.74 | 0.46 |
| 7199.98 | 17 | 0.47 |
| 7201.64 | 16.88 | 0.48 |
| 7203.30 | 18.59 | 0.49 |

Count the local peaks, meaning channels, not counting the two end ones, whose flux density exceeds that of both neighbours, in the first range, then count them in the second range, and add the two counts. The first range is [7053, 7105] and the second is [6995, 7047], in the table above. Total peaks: 23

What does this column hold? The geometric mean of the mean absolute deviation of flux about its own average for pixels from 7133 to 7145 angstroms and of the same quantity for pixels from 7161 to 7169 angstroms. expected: 0.47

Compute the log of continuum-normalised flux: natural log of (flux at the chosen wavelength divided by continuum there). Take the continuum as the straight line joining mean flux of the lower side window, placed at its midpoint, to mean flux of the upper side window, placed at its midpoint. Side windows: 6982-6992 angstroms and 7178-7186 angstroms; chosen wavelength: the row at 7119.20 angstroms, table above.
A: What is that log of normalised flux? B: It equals 0.001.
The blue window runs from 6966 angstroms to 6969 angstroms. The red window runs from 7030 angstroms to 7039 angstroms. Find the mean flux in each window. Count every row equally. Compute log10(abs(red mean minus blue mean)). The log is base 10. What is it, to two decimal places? -0.36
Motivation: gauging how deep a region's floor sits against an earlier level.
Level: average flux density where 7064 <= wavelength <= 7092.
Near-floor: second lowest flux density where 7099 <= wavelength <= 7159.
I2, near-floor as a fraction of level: 0.91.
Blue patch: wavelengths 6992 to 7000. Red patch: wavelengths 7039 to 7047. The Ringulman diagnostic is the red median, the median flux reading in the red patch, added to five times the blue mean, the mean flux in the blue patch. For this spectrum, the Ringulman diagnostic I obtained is 108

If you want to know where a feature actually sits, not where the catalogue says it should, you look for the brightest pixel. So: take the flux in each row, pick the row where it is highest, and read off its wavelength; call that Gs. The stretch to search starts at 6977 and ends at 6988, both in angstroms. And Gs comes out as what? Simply 6984.44 angstroms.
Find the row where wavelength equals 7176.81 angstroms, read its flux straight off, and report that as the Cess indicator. 17.34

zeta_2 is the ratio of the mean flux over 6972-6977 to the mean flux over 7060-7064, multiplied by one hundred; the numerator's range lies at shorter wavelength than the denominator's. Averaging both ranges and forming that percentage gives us 99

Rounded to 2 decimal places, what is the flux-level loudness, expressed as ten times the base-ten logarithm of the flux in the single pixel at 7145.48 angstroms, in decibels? 12.09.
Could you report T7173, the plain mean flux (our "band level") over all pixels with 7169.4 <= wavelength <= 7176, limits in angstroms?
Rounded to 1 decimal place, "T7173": 17.5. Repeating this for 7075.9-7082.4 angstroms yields 17.9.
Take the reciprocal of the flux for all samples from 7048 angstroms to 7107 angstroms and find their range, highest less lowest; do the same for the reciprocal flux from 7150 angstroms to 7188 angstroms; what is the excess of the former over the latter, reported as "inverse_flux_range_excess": -0.003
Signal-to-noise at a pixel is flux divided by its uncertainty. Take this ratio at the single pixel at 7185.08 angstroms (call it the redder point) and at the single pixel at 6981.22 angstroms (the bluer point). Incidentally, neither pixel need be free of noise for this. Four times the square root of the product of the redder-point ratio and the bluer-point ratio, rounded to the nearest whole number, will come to 135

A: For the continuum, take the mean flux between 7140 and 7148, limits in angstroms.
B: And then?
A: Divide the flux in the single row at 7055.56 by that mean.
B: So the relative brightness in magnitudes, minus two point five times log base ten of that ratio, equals 0.00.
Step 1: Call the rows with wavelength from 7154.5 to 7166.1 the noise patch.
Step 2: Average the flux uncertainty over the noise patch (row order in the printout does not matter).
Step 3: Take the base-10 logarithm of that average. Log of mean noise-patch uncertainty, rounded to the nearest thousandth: -0.333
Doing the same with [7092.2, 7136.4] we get -0.328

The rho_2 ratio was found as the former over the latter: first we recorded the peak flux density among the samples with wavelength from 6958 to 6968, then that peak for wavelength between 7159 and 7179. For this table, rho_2 1.02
